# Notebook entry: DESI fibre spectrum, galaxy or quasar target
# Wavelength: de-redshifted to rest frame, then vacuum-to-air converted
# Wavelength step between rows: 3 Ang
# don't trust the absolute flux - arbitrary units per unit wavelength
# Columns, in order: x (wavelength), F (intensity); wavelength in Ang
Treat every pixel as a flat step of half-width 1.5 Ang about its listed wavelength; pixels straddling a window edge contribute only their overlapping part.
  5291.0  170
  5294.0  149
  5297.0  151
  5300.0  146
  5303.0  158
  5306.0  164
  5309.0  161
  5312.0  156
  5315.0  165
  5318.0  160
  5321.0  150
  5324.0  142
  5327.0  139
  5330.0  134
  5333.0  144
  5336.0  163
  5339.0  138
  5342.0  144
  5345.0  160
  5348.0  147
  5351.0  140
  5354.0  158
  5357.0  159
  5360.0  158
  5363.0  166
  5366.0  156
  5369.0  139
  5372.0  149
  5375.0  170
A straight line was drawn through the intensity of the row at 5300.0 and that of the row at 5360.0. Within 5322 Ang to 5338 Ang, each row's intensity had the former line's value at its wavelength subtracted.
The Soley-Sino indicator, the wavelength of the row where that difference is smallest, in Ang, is 5330.0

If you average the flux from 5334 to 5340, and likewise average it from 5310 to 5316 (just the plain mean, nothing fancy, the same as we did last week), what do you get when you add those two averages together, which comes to 311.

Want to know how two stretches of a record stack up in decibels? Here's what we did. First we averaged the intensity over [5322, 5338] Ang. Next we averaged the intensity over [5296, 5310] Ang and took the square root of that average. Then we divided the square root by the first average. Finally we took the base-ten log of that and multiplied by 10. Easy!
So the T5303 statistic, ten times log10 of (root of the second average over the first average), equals -10.6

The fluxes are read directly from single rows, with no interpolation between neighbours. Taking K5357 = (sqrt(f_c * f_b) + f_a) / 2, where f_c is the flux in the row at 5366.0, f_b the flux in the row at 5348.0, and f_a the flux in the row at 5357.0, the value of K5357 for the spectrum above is 155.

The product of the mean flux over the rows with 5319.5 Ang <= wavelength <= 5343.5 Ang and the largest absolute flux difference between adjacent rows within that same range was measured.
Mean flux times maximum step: 3606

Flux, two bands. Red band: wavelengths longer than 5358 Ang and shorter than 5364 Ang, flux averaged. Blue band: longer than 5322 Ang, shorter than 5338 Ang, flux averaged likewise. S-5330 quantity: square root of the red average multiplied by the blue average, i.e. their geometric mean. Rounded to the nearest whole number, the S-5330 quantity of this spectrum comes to 153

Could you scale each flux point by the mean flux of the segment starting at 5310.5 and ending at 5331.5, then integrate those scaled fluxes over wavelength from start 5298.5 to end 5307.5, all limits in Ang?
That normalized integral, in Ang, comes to 9.4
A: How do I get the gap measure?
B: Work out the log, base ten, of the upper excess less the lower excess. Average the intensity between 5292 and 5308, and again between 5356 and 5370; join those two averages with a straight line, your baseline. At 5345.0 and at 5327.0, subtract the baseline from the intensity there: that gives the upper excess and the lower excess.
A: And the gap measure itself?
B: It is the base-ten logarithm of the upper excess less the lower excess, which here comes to 1.31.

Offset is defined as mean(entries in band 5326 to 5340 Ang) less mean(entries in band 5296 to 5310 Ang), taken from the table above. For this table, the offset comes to -12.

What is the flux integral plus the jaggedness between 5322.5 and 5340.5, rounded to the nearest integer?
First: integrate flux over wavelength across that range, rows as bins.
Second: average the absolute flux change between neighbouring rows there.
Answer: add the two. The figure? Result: 2592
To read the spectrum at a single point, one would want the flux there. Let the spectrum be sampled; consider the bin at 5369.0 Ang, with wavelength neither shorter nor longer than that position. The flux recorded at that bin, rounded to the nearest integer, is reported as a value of 139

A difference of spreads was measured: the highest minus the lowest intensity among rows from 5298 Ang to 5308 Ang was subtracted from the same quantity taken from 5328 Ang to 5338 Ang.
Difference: 11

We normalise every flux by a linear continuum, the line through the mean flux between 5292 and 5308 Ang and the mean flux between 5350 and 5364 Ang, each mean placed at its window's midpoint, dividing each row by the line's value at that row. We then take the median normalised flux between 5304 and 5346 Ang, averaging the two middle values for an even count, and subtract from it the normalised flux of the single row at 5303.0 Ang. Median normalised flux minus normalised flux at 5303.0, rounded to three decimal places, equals -0.036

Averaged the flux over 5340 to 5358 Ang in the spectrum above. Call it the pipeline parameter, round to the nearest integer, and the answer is 151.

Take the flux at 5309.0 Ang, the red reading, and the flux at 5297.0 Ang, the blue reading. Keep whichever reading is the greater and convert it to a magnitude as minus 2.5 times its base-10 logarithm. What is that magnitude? -5.52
